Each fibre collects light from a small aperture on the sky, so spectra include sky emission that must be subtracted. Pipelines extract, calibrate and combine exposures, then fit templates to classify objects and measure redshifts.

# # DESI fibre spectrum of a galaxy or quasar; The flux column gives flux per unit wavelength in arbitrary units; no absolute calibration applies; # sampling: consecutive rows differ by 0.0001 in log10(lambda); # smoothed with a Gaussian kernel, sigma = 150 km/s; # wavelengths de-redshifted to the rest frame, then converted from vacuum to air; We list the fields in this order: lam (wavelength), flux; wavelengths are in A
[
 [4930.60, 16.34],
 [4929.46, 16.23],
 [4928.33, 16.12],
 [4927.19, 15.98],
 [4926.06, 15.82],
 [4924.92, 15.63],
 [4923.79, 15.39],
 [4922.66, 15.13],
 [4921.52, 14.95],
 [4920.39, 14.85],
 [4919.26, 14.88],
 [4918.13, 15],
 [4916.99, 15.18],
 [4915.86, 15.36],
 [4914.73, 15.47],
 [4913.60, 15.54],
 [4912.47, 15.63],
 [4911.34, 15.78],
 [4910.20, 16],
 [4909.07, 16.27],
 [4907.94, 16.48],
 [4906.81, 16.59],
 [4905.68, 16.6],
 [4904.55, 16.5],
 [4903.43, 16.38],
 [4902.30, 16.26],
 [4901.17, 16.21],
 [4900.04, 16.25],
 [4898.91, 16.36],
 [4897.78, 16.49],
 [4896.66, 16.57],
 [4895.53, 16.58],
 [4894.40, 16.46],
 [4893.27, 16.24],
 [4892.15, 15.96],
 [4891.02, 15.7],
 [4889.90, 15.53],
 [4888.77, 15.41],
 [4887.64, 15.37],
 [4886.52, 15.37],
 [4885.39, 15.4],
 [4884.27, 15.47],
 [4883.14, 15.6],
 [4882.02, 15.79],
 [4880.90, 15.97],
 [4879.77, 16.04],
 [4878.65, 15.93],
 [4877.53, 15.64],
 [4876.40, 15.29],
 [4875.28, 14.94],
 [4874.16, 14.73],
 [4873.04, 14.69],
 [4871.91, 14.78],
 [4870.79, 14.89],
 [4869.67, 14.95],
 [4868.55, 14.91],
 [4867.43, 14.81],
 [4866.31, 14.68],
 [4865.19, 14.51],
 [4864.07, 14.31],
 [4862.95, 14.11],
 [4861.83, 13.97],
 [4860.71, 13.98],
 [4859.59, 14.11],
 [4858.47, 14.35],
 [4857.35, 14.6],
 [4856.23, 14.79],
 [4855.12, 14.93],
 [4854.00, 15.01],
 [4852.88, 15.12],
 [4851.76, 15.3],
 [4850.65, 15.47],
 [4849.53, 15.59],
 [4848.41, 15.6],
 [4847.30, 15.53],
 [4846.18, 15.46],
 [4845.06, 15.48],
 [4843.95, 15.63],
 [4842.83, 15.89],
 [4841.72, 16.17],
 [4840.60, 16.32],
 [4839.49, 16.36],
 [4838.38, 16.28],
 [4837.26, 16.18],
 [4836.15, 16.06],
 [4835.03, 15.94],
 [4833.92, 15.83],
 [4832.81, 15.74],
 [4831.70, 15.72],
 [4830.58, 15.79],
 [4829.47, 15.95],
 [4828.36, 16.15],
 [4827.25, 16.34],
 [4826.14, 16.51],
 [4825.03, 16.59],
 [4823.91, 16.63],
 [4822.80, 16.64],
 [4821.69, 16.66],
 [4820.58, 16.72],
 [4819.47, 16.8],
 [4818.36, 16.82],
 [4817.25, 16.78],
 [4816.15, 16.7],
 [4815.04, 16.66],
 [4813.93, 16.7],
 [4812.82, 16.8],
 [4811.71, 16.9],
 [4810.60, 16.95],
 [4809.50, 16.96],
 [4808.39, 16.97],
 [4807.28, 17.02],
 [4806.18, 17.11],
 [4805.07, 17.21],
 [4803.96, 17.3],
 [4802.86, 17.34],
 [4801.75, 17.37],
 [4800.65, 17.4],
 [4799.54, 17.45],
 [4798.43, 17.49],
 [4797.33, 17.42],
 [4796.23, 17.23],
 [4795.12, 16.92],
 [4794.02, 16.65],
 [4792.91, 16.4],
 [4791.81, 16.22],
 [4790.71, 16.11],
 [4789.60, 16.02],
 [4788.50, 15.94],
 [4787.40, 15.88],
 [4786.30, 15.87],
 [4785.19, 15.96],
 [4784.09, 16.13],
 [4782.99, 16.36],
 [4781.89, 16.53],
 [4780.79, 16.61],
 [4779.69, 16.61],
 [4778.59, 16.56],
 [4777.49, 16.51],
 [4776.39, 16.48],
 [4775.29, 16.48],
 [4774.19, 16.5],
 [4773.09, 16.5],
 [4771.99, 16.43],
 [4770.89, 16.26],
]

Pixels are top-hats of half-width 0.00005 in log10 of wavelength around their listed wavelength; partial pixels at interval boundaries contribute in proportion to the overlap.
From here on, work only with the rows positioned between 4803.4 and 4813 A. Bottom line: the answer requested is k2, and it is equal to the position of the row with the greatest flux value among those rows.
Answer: 4803.96 A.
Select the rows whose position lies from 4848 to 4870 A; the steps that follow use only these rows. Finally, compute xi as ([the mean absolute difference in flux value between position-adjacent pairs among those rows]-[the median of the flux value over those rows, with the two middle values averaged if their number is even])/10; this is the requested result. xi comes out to -1.466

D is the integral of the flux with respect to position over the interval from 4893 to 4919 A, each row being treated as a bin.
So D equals 418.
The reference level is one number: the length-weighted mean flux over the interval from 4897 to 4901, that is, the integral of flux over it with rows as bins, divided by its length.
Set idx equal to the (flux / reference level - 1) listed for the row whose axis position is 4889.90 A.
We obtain -0.05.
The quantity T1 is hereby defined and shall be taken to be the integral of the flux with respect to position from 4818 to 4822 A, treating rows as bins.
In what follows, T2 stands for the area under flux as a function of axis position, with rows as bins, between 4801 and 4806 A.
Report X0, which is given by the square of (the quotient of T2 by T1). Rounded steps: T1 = 67.0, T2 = 86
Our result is 1.67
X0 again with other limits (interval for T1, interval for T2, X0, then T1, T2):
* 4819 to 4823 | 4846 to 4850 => 0.87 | 66.8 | 62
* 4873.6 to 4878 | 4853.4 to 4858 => 1.05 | 66.6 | 68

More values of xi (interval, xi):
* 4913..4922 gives -1.498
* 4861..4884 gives -1.474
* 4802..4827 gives -1.675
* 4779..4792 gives -1.602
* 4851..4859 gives -1.477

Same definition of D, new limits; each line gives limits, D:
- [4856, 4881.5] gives 378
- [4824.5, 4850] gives 407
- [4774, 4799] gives 412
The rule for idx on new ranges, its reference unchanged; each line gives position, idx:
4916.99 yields -0.07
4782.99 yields 0.00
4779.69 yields 0.01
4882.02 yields -0.04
